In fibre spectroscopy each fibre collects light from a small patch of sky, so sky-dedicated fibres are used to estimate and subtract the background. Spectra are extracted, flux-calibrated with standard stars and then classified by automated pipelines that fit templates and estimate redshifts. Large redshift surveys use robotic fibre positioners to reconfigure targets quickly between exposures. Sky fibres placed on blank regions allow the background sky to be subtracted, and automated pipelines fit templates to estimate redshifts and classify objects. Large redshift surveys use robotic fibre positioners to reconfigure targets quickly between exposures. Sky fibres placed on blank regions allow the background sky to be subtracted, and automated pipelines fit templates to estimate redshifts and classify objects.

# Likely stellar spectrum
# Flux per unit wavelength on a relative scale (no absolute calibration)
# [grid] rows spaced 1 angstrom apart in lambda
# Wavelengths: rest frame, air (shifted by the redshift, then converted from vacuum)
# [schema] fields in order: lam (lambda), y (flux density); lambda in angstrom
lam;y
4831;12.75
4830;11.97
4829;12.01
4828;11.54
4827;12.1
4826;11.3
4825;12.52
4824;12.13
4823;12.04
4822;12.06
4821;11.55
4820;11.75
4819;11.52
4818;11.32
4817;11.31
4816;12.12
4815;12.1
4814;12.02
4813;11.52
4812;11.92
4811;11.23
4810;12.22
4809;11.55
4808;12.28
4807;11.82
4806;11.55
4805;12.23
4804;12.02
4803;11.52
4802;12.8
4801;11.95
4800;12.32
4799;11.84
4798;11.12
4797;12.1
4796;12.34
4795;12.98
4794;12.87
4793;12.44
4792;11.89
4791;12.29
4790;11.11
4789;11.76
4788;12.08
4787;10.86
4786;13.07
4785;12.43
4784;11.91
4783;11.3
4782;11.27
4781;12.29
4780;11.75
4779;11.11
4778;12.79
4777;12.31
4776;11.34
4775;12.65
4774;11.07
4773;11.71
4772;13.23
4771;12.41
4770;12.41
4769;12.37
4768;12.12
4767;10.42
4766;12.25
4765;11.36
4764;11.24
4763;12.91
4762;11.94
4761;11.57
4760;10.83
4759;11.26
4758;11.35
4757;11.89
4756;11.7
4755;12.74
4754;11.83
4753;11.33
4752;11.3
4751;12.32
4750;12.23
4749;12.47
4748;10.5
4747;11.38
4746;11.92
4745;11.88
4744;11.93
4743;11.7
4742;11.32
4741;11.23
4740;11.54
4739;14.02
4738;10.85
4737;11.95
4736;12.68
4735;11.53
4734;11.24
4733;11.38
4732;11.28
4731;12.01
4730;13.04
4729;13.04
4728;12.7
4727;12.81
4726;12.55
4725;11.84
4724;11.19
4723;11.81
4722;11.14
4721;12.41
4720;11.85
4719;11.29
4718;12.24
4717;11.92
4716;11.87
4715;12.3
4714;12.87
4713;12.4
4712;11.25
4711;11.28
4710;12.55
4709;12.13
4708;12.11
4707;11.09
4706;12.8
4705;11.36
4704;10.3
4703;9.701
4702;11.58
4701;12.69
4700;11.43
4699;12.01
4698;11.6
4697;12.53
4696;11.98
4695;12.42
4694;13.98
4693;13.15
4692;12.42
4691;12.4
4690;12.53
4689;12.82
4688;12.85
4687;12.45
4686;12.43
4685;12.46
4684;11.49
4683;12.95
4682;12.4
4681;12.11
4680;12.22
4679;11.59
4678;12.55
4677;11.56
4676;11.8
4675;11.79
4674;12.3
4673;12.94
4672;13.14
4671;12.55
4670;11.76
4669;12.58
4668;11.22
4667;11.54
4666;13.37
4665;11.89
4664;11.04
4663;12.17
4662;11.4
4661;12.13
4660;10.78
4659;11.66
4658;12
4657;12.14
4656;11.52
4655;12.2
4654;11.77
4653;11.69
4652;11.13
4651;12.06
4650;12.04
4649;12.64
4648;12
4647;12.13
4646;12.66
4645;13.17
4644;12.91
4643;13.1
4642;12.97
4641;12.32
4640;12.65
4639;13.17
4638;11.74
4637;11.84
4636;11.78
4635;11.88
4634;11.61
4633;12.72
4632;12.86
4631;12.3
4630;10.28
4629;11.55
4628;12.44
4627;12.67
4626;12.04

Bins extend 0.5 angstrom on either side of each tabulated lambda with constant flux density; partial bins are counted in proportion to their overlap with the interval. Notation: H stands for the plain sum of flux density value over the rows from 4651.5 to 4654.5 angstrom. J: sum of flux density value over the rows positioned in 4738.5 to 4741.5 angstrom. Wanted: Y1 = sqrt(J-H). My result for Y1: 1.5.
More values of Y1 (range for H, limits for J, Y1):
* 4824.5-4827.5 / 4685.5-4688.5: 1.3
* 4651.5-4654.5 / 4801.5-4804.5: 1.3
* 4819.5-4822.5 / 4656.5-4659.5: 0.7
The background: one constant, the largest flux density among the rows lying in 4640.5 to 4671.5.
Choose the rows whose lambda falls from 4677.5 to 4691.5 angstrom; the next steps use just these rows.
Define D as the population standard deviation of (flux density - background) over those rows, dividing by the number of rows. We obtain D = 0.41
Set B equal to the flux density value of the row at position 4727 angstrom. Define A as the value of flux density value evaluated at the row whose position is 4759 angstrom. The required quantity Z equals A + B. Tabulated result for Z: 24.1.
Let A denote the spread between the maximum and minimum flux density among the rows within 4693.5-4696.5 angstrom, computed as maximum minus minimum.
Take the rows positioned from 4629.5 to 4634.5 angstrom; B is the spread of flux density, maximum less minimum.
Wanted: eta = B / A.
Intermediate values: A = 2.0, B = 2.6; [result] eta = 1.3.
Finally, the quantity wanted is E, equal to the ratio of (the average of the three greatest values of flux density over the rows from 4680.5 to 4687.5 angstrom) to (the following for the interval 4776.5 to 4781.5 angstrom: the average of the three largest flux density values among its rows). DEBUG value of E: 1.01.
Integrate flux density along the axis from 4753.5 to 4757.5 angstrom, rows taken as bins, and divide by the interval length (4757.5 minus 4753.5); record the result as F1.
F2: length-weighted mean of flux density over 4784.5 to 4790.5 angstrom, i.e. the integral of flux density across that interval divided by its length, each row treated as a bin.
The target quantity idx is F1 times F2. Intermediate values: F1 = 12.0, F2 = 11.9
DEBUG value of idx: 143.1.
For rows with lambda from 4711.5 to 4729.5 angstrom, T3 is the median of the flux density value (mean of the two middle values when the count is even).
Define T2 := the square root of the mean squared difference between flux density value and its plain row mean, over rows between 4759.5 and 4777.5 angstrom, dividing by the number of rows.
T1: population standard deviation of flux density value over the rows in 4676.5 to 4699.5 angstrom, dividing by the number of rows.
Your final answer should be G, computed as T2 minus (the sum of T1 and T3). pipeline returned -11.9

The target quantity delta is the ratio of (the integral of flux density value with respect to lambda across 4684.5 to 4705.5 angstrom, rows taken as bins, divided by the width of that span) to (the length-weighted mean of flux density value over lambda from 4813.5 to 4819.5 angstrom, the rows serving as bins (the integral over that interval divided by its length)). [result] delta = 1.04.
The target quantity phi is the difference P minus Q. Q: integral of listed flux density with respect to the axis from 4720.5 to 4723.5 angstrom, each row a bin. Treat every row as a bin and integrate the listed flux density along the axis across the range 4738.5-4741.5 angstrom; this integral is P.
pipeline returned 1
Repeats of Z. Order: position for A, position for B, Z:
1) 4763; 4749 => 25.4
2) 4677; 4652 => 22.7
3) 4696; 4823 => 24.0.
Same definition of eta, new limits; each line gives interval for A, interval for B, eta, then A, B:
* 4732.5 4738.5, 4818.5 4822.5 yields 0.3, 1.8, 0.5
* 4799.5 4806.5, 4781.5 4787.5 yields 1.7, 1.3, 2.2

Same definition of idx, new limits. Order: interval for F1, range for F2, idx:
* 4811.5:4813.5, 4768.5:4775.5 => 143.7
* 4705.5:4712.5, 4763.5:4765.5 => 134.3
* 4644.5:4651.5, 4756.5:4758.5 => 143.9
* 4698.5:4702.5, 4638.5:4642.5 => 152.4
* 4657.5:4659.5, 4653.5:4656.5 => 139.9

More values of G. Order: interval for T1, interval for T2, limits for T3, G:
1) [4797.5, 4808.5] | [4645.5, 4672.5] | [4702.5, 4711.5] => -11.2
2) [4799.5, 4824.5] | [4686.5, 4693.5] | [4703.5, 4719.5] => -12.1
